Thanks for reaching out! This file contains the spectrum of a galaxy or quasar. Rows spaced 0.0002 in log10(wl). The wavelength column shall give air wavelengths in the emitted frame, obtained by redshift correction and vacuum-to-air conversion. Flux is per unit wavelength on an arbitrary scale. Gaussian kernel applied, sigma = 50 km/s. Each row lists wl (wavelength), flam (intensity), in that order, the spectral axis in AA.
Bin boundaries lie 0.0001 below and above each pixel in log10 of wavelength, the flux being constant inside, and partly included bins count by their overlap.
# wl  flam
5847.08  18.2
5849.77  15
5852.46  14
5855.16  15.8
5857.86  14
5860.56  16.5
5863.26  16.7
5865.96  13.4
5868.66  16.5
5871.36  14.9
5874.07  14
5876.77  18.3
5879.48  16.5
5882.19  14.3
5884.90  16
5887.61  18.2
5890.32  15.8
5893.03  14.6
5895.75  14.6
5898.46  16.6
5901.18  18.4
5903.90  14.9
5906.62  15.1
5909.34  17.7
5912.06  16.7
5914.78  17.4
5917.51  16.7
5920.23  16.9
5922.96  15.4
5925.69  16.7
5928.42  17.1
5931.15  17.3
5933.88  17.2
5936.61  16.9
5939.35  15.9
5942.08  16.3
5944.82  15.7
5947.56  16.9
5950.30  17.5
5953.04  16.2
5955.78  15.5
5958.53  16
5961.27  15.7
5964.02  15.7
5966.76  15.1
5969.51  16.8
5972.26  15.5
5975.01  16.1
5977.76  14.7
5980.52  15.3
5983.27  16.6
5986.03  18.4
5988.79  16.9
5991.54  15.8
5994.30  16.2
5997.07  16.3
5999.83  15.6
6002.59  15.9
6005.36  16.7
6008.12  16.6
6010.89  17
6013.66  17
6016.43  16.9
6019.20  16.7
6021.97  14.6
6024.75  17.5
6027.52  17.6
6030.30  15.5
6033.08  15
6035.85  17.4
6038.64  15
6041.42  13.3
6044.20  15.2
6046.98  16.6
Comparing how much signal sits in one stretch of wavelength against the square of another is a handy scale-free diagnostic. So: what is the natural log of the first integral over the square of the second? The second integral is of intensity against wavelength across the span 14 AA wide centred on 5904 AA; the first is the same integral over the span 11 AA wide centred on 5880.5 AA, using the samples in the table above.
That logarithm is -5.7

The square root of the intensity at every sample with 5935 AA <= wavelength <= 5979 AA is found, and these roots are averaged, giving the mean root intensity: 4.00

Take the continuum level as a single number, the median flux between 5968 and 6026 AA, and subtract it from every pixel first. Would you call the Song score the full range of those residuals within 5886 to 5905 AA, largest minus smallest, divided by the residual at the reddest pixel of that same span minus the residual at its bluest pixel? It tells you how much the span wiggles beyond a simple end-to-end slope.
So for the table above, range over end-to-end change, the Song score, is -1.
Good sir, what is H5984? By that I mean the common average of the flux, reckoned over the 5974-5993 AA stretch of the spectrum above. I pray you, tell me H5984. 16.3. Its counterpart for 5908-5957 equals 16.7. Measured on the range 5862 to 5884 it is 15.6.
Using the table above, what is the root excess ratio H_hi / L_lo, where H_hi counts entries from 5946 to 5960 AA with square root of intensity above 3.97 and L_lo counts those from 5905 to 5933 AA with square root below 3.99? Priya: 2.0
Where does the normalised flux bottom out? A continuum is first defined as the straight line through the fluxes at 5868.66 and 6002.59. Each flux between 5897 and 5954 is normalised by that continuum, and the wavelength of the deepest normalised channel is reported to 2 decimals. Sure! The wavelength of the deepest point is 5903.90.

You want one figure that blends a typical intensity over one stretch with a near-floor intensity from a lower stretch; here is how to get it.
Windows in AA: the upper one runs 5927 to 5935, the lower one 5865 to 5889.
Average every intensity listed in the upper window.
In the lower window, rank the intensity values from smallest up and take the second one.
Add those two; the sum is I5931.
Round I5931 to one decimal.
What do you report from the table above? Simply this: 31.2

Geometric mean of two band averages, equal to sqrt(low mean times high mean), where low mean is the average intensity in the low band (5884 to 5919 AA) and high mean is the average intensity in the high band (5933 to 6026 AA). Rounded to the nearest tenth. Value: 16.3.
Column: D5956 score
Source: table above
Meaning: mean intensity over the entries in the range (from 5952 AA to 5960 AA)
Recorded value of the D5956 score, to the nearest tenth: 15.9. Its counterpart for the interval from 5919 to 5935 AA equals 16.8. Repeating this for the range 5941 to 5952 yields 16.6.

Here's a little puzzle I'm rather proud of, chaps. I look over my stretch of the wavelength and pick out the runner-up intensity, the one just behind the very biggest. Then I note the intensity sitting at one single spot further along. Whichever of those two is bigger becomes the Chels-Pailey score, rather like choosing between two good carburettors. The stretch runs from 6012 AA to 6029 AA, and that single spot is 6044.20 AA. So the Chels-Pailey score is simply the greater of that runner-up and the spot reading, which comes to 17.5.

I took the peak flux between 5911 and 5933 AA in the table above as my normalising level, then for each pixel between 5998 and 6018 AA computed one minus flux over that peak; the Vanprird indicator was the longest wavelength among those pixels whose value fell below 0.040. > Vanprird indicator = 6016.43 AA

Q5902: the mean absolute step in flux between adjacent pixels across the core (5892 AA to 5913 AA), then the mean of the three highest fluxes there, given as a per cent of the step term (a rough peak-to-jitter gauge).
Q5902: 1110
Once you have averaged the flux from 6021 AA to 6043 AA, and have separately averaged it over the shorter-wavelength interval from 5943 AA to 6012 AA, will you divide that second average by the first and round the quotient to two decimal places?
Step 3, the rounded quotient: 1.03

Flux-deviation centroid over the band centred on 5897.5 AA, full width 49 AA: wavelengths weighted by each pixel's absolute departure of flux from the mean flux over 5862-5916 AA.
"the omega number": 5895.2 AA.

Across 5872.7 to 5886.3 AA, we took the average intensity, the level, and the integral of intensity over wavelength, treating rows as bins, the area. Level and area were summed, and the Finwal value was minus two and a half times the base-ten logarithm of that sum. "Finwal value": -5.9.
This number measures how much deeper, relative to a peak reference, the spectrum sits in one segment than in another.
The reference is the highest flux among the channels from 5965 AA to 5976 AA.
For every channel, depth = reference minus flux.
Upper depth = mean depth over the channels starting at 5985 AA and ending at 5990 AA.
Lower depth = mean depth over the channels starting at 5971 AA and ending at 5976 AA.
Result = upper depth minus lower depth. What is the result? -1.8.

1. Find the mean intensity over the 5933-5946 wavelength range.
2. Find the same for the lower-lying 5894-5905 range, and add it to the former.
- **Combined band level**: 32.5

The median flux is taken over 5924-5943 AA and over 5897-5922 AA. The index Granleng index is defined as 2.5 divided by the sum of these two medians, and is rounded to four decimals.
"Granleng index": 0.0744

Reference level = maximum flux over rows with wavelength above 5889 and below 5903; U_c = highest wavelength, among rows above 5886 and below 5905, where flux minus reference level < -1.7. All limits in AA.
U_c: 5903.90 AA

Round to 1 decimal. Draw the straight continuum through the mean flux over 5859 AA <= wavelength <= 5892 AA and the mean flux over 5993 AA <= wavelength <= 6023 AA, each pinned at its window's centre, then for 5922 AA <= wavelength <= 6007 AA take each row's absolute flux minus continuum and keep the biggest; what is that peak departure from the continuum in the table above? 2.1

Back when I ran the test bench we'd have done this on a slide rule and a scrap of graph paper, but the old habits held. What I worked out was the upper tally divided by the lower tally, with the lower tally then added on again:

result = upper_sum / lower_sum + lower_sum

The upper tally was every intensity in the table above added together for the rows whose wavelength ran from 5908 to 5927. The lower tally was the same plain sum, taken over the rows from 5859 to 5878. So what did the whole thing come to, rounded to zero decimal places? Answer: 111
